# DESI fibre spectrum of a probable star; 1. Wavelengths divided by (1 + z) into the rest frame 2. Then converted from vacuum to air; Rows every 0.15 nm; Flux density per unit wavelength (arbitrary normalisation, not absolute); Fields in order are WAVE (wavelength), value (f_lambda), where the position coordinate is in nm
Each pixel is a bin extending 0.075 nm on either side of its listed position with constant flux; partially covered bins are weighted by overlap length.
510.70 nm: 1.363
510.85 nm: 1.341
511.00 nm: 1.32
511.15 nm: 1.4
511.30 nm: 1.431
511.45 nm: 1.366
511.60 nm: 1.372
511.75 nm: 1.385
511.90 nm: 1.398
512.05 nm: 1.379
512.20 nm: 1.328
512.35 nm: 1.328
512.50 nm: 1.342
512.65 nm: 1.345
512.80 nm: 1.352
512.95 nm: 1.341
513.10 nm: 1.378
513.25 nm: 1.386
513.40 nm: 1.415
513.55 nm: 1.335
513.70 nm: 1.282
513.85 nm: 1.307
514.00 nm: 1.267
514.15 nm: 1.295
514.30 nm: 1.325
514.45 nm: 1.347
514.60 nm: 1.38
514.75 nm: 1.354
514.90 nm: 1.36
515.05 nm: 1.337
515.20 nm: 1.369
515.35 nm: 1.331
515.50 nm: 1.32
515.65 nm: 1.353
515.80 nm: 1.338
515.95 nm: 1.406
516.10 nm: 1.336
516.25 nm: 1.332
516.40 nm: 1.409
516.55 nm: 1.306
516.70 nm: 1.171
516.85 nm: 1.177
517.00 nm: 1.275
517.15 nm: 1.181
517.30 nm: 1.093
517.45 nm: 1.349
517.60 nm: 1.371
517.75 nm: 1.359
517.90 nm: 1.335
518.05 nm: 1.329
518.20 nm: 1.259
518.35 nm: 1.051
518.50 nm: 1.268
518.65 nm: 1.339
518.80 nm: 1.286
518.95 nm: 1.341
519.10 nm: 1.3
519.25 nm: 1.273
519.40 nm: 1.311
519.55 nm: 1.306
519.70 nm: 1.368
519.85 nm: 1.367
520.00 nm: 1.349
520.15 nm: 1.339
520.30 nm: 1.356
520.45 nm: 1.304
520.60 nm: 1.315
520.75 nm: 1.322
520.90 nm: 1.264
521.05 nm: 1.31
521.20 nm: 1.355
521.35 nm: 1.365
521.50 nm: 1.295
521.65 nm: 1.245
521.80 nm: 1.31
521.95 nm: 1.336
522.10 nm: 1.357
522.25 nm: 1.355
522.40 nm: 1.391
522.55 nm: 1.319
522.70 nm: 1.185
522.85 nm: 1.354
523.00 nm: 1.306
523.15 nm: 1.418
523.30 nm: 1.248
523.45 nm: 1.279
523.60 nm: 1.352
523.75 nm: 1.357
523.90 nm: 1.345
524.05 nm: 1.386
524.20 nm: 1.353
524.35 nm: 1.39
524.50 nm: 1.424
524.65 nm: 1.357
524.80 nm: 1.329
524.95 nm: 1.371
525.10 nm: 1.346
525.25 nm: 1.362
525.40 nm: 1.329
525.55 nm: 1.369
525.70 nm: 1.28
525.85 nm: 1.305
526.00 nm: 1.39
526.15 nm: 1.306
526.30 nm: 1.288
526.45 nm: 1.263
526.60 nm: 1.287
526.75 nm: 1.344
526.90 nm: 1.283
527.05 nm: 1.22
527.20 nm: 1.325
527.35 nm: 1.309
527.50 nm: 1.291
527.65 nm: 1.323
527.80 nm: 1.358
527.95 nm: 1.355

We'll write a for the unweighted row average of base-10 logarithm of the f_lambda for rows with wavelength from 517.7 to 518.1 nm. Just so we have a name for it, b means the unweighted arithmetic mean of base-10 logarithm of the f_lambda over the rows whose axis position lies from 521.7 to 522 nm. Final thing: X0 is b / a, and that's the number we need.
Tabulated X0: 0.95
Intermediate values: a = 0.127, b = 0.122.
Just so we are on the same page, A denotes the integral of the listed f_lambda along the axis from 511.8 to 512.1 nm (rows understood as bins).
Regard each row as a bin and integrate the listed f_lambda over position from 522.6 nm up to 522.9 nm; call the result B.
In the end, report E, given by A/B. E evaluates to 1.10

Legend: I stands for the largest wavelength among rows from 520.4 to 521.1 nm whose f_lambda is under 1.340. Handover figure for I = 521.05 nm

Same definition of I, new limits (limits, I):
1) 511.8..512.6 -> 512.35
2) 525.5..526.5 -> 526.45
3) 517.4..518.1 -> 518.05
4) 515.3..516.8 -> 516.70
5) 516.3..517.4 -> 517.30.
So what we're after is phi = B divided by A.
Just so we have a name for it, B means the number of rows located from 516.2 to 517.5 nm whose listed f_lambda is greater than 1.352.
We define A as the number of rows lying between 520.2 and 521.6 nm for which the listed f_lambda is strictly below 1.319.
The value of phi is 0.2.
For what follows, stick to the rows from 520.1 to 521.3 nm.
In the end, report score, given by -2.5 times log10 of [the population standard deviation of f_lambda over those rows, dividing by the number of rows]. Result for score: 3.9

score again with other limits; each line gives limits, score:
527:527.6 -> 3.5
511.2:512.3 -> 3.8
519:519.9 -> 3.6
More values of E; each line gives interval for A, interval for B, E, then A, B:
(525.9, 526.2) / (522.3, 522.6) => 0.99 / 0.404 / 0.407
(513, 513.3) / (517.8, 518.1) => 1.03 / 0.413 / 0.400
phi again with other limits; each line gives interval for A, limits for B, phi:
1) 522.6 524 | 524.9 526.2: 1.0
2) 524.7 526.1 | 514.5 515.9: 2.5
